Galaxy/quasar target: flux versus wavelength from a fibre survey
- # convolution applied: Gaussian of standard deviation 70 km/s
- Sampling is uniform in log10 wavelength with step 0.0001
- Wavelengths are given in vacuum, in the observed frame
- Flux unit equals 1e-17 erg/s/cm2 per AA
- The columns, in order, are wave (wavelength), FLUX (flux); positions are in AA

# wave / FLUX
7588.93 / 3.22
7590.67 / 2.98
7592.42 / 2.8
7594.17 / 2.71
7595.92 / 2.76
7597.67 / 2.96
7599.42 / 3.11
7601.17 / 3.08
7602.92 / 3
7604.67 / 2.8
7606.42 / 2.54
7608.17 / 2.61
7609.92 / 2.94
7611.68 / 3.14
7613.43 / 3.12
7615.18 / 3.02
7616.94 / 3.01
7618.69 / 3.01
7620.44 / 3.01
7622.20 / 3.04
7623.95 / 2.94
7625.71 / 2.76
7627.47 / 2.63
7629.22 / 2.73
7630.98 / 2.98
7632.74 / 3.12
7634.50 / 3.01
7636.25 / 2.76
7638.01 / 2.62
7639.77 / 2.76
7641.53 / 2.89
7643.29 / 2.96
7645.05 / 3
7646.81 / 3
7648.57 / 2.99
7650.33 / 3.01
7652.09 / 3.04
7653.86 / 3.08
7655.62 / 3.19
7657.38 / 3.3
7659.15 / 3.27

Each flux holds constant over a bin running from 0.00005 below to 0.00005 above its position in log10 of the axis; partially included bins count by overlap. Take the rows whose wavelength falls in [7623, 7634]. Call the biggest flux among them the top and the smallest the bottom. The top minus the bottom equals 0.49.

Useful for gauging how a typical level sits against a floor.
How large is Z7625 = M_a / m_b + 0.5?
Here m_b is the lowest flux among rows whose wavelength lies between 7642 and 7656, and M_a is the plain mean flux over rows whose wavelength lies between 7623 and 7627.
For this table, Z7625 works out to 1.46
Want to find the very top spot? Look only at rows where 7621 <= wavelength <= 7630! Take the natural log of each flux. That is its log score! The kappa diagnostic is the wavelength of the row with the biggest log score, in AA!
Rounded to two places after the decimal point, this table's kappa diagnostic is 7622.20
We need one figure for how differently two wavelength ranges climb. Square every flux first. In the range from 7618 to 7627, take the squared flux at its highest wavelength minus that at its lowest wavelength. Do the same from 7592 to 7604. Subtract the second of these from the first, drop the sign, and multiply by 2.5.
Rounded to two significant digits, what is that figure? 6.5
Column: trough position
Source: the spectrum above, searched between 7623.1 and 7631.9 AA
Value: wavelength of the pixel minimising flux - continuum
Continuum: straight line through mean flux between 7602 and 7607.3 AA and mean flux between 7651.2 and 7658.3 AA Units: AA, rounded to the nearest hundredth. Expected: 7627.47 AA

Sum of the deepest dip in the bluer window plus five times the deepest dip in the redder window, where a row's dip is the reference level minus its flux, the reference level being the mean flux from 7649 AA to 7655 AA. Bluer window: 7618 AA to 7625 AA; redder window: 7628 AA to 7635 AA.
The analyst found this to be 1.7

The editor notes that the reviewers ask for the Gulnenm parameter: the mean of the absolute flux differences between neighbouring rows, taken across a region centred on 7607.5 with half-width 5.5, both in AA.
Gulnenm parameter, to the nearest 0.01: 0.21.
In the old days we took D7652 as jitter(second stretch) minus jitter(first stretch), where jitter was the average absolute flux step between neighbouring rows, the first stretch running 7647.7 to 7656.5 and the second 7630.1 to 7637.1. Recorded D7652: 0.12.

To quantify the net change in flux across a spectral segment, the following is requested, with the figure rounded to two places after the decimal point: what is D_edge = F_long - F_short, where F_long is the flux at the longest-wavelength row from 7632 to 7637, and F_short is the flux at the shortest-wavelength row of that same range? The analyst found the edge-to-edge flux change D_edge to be -0.36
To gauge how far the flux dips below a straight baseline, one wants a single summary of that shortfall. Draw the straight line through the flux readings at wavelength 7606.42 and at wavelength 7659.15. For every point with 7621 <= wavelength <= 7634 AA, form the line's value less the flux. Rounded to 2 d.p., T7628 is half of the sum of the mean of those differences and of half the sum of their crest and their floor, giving -0.05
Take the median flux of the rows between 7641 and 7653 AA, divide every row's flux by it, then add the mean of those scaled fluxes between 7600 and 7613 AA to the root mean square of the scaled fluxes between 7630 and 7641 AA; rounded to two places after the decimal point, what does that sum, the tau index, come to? 1.92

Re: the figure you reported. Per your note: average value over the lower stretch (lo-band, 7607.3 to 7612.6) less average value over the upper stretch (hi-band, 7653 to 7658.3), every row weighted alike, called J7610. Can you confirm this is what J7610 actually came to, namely -0.29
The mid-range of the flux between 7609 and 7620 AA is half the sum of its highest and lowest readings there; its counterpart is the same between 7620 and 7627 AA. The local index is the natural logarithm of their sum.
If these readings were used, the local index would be 1.78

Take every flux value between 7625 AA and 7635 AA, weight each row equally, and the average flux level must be 2.87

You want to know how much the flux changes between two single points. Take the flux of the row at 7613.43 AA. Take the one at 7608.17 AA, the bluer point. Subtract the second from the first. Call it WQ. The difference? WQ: 0.5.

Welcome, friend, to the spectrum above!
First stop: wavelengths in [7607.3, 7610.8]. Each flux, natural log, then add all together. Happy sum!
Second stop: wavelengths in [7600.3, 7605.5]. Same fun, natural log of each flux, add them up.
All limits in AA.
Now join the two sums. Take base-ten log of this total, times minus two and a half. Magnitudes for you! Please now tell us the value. -1.81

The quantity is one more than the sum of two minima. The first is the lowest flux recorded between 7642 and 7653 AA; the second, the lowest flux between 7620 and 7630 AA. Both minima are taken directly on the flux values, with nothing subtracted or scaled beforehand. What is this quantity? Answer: 6.59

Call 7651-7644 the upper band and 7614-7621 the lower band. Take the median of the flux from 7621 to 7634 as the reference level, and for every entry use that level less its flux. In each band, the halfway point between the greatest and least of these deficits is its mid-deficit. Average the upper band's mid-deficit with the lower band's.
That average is -0.07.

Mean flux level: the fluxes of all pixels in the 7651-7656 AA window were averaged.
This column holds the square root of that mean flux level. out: 1.76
